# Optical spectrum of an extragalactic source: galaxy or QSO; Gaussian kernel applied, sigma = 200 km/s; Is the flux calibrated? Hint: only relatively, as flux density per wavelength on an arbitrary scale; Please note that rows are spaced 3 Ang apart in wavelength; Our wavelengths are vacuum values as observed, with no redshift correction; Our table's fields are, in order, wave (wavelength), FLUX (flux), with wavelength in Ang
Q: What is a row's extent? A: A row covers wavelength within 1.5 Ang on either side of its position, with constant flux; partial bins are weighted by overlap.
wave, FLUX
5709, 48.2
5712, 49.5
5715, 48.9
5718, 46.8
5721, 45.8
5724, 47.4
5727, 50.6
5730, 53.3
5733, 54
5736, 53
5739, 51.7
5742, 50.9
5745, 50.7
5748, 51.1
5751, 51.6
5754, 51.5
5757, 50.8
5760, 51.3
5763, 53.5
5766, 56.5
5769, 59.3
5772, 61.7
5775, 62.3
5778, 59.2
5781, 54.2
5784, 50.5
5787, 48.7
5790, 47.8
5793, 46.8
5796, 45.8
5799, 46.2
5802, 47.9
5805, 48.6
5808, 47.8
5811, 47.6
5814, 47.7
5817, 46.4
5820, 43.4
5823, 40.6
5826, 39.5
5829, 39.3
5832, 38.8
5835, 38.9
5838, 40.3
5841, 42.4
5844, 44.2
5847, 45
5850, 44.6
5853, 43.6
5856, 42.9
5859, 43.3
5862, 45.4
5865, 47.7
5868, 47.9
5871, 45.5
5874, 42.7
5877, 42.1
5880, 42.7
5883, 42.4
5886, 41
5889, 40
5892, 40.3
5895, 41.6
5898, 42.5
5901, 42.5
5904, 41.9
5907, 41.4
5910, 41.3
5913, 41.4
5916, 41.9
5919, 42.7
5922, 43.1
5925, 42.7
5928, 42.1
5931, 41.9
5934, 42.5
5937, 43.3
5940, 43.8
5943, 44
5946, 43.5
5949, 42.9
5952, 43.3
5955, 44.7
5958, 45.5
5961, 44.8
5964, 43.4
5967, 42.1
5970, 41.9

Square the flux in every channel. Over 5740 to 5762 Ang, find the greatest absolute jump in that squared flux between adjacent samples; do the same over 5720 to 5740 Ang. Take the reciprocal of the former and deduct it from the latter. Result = 314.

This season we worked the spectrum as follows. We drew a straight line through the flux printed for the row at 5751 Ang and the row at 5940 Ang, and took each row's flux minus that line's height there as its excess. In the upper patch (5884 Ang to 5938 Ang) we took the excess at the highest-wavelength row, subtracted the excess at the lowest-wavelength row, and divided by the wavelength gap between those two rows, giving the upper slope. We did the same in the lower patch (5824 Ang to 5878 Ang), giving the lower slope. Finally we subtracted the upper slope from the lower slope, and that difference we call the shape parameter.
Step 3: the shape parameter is 0.01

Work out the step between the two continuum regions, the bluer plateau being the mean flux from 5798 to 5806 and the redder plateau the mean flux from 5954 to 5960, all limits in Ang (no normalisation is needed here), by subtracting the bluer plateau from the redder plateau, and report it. -2.5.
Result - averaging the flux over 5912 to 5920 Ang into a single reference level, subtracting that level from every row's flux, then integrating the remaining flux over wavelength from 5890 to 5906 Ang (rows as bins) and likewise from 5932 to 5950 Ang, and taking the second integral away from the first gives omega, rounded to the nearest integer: -28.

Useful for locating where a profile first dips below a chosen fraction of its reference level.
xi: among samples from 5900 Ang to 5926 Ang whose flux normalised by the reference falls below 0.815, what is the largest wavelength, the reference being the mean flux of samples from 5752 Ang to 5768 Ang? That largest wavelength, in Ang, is 5925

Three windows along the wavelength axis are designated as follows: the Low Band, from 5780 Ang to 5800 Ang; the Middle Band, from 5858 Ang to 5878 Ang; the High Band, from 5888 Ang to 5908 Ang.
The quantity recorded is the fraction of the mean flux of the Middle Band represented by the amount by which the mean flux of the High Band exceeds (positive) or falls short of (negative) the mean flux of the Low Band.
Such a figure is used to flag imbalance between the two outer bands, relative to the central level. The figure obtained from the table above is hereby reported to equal -0.16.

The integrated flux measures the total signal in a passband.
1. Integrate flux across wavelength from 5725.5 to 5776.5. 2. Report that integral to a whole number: 2741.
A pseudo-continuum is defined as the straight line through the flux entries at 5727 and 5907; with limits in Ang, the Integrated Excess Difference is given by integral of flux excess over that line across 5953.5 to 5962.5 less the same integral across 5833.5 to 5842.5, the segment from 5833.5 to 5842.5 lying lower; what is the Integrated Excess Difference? 95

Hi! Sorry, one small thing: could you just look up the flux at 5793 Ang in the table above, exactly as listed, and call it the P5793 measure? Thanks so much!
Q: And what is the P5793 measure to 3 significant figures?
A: 46.8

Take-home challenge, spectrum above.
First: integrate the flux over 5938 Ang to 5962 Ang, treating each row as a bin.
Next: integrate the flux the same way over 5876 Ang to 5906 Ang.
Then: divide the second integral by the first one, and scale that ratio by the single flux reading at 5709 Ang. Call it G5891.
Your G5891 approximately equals 57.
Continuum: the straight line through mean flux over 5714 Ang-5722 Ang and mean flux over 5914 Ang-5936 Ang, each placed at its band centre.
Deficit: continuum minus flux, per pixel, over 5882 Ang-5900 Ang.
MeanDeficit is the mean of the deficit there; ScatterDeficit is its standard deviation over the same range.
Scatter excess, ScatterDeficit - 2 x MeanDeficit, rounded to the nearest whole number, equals -3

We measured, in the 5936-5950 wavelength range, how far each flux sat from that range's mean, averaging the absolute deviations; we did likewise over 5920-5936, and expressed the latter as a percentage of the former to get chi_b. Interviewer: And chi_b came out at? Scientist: 115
